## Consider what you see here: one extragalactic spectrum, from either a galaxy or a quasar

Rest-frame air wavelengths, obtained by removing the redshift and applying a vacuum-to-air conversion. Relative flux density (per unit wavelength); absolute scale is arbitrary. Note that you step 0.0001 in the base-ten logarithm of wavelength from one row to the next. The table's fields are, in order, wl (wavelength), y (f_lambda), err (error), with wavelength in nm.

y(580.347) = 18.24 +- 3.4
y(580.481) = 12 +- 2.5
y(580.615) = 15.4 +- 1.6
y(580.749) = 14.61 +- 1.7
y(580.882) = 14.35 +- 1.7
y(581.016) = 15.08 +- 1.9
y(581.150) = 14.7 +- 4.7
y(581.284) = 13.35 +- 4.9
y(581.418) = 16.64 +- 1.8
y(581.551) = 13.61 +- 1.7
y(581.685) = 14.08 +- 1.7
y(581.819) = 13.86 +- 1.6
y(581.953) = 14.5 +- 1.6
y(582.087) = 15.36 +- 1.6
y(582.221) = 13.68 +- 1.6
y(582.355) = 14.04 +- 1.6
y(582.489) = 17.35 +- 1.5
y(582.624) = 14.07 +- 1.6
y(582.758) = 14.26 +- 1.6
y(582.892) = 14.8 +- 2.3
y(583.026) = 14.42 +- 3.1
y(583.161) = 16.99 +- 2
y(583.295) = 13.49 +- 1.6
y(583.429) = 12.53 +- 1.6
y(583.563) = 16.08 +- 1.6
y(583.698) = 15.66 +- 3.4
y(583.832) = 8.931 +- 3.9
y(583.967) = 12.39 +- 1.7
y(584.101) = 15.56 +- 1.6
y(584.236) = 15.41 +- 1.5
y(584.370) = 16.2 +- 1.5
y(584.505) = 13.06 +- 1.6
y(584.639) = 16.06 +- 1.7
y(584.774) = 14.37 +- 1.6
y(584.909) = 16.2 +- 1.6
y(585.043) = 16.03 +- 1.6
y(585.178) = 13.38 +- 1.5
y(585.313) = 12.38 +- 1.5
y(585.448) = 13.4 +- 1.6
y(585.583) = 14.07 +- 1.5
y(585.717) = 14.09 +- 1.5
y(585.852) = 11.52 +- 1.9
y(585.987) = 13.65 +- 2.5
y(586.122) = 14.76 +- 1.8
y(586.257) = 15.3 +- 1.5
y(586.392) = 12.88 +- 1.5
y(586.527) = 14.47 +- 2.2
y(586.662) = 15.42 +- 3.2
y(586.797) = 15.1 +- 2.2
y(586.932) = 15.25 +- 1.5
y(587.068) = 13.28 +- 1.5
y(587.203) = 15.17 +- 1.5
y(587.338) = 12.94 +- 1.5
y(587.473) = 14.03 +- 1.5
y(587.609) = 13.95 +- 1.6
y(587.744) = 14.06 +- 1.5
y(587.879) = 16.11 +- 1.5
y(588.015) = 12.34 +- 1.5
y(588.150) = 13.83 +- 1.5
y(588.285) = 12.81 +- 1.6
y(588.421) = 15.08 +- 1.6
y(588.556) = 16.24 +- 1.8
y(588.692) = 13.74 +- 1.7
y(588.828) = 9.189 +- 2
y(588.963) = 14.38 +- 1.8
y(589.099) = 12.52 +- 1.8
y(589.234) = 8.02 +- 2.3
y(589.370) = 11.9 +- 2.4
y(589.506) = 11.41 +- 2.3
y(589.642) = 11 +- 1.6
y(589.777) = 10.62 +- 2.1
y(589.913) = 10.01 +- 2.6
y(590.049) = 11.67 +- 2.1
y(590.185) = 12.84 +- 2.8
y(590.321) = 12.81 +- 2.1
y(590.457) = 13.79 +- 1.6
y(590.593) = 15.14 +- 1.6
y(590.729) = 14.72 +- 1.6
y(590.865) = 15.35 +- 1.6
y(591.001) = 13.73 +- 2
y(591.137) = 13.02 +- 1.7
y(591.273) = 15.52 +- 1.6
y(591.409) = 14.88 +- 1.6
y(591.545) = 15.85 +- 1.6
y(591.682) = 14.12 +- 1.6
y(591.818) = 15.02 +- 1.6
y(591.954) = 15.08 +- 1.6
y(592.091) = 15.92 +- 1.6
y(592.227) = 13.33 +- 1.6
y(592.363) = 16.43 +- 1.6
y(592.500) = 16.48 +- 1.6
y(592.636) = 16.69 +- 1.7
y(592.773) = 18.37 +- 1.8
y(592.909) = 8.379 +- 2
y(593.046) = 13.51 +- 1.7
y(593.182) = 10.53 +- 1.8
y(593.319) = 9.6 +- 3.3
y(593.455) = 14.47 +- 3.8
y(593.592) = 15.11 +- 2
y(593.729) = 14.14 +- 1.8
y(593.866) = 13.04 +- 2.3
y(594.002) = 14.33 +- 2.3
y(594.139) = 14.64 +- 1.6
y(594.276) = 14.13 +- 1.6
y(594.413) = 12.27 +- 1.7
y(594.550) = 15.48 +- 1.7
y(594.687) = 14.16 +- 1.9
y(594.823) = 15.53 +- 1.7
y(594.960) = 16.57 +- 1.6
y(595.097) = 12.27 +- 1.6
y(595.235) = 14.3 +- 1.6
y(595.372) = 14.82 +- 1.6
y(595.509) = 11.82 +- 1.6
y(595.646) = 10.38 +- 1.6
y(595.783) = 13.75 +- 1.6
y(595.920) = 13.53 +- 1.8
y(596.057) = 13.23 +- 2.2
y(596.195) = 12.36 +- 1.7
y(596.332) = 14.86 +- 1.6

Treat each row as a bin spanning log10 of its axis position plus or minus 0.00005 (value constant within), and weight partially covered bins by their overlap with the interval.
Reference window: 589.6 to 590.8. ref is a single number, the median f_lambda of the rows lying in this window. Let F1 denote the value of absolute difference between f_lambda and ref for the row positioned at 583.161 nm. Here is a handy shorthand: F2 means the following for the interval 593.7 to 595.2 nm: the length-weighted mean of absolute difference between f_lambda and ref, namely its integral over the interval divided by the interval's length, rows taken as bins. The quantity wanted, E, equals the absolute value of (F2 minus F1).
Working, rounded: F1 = 4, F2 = 1.6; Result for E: 2.6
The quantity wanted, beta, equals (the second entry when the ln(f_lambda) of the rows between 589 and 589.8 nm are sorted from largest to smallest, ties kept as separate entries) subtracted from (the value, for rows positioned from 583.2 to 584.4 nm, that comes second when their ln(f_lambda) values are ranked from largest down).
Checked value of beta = 0.30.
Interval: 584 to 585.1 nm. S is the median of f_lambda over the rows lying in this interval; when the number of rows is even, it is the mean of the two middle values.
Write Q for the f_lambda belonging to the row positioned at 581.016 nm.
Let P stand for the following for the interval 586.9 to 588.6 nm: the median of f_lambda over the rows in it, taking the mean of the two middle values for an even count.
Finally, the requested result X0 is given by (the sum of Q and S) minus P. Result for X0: 17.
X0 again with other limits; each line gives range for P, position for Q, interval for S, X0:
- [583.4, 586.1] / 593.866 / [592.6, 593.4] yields 11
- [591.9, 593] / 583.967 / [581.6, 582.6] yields 10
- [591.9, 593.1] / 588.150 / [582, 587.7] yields 12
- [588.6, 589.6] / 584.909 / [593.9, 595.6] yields 19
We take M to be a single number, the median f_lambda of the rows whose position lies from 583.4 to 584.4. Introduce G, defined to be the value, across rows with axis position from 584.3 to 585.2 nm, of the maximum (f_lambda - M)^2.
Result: 5.9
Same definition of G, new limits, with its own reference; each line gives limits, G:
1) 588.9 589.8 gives 55.7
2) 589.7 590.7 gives 30.0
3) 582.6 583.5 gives 8.7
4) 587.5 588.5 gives 9.9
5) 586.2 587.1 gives 6.8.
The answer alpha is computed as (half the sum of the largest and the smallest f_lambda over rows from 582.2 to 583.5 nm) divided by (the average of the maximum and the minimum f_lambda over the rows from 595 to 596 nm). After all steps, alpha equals 1.19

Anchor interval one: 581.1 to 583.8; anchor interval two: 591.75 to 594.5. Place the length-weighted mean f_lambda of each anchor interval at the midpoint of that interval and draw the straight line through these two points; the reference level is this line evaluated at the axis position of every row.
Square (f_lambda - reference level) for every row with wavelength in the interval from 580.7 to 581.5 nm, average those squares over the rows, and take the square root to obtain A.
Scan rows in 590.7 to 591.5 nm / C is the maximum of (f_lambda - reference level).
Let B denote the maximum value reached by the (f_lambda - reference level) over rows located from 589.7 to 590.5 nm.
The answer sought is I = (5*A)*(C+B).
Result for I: 5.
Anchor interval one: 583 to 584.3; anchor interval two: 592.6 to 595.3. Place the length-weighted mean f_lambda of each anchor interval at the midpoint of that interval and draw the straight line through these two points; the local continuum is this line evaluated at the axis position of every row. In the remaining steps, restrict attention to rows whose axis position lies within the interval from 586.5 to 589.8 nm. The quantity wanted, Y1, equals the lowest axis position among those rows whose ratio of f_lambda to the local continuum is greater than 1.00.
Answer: 586.527 nm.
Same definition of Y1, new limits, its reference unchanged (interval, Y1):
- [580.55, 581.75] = 580.615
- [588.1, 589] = 588.421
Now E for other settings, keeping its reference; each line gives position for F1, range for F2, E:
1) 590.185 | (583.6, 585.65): 2.0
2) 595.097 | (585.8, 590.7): 1.1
